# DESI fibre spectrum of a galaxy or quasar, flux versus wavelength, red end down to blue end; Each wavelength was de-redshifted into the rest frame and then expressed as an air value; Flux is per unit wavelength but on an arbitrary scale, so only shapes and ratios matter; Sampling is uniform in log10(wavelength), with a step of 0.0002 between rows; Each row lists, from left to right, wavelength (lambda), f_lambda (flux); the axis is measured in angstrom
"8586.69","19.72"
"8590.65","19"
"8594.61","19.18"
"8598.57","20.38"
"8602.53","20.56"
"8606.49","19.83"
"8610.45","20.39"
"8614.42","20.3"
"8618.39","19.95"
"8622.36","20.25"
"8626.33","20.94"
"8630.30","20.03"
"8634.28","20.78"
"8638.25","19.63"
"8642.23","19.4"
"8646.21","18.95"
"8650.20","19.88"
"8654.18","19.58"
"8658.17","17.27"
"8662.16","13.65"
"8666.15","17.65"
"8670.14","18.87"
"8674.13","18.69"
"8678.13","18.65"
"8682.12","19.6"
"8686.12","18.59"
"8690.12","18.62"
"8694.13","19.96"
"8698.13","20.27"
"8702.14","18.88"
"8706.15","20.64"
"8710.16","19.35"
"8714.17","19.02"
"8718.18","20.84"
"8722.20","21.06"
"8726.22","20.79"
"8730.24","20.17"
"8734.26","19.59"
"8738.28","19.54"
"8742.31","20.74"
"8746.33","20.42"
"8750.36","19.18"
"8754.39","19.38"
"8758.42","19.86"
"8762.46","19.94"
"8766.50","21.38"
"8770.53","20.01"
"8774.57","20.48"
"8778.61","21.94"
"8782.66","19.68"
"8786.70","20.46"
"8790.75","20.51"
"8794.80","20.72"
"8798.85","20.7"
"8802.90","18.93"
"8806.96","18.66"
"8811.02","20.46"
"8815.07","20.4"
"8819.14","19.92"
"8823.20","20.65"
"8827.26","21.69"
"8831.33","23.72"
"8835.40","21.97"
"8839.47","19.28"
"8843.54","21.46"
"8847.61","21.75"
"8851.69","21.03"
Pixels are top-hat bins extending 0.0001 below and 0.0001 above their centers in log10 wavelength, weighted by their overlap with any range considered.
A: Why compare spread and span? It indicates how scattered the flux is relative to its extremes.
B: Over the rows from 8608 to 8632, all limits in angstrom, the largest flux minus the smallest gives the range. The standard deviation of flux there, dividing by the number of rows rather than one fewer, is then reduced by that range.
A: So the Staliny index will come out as -0.7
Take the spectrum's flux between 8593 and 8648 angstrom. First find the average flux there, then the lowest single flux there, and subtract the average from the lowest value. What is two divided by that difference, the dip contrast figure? -1.8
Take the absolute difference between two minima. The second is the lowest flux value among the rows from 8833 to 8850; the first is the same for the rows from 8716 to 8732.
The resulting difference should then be 0.89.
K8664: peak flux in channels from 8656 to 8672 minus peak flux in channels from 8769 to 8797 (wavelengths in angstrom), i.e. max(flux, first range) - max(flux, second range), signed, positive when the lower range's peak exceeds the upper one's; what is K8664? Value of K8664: -3.1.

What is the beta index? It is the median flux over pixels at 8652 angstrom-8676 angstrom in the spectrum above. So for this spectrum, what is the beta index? 18.2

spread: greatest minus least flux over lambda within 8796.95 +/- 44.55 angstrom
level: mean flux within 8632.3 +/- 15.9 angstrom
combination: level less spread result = 14.9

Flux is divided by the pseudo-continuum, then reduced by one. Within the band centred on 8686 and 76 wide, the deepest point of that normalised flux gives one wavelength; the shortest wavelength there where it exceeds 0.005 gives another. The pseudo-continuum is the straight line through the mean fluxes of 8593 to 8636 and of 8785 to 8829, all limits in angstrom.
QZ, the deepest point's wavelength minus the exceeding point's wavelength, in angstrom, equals -44.0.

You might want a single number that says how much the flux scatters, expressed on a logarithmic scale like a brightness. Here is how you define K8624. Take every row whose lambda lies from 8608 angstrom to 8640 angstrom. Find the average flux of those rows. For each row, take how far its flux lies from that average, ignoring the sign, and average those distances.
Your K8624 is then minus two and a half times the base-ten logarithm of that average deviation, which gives 1.2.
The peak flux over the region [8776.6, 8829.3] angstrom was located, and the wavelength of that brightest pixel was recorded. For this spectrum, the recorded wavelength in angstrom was 8778.61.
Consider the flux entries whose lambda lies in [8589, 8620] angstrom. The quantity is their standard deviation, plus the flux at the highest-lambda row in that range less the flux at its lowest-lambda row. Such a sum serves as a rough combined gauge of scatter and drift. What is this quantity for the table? 1.5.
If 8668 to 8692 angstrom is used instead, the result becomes 0.1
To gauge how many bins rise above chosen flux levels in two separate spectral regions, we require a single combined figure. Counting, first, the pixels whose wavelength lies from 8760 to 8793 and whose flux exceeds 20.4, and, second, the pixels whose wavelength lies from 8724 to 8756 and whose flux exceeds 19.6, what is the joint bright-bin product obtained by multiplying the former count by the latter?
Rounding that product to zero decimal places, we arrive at 20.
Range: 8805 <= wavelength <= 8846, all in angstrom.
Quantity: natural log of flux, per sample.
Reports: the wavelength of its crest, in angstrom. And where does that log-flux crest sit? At 8831.33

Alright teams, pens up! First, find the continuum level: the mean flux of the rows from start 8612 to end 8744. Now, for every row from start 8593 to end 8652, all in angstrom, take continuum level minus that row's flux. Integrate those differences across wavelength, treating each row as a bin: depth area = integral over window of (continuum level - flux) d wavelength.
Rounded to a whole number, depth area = -34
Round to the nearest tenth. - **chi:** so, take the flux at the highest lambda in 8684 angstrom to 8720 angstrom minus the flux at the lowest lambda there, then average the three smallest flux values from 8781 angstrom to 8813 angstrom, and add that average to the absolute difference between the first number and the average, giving 35.9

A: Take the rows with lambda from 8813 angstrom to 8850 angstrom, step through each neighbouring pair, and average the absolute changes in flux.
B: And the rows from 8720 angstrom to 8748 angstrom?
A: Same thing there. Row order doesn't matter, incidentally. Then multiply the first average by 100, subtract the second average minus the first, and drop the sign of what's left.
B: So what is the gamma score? 141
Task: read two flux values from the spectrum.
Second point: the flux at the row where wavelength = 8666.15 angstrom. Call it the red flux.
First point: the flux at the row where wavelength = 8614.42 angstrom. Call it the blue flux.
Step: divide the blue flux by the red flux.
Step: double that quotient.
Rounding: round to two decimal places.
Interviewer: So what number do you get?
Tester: 2.30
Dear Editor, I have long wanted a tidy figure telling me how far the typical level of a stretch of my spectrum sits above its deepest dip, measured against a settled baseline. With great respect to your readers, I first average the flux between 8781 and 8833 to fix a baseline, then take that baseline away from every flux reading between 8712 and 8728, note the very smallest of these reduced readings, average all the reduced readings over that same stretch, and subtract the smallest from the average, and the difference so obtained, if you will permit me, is 1.4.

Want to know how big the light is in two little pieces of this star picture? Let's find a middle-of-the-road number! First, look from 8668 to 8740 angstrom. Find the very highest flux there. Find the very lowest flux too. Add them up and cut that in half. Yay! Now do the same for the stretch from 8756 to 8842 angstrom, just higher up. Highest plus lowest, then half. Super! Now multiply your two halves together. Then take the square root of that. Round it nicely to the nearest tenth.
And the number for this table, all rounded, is 20.5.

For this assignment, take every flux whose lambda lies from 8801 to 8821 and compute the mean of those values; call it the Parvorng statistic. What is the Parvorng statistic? 19.7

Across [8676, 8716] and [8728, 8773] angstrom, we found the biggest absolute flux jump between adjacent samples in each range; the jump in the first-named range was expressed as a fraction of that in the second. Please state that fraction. 1.2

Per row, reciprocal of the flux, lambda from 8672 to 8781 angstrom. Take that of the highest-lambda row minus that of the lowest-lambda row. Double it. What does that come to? -0.016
